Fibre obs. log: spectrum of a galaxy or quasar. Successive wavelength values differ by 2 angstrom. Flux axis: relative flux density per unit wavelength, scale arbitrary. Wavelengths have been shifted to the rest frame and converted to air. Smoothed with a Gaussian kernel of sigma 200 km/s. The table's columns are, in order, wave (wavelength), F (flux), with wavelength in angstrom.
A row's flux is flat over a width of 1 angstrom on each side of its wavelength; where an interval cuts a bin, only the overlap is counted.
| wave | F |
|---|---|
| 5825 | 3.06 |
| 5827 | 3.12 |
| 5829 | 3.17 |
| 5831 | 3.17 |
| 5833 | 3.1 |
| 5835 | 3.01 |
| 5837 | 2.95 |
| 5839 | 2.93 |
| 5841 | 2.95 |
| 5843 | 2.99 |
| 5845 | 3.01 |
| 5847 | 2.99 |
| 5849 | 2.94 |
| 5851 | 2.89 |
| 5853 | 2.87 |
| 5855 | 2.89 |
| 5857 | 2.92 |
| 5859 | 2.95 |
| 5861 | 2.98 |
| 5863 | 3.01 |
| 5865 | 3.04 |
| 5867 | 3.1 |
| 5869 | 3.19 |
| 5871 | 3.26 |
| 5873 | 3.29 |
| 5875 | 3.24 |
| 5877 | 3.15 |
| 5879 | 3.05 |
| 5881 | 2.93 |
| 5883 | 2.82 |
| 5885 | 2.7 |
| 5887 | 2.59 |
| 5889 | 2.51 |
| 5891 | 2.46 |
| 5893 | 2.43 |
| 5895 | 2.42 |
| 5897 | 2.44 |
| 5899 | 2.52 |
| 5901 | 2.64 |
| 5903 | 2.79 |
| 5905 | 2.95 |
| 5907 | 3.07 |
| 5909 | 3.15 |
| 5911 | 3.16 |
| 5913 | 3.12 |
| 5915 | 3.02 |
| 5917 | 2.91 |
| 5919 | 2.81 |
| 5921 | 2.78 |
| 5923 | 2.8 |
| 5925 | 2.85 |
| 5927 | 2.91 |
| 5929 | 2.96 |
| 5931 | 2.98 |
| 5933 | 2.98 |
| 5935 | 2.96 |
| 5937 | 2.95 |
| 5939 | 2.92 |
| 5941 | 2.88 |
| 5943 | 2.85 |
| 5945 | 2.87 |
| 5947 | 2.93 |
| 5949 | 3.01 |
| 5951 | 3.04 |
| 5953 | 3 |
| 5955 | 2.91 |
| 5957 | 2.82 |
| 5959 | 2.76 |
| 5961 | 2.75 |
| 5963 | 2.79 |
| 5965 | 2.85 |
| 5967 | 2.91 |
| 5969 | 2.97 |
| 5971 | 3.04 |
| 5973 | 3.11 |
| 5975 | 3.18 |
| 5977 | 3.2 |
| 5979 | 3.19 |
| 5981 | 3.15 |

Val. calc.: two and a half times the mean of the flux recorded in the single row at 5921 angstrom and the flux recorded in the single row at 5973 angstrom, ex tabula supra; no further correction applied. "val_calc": 7.36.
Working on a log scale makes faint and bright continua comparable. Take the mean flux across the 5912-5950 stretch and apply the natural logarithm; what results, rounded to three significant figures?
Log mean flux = 1.07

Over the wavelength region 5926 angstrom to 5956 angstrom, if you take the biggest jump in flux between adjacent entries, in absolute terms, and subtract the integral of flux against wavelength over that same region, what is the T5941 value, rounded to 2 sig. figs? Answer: -88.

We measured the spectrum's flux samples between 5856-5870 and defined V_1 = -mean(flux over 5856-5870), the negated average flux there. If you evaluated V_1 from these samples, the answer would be -3.03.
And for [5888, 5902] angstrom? -2.49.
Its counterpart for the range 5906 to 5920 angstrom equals -3.03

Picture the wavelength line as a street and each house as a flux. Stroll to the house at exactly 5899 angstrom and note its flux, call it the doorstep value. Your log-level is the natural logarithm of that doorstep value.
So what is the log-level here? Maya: 0.92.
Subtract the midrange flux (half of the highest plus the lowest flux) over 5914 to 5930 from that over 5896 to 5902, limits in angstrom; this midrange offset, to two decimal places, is -0.36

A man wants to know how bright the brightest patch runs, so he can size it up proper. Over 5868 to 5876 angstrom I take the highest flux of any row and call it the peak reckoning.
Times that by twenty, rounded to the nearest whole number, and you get 66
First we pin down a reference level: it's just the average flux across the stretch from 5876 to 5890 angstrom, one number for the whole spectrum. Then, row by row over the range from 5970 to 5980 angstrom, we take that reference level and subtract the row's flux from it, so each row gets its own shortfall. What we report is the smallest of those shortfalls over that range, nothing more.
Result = -0.38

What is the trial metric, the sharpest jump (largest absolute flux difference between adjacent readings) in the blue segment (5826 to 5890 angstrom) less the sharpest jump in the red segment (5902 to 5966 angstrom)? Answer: -0.04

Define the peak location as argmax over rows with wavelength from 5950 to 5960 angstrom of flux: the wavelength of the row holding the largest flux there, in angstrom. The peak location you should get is 5951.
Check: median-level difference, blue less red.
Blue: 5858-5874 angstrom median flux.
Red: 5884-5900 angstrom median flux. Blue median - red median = 0.6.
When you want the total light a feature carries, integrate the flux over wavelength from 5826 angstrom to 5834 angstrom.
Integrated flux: 25.1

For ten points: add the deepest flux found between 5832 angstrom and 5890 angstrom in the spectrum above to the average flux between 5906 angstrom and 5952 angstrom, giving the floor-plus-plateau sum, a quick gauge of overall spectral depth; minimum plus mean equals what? 5.5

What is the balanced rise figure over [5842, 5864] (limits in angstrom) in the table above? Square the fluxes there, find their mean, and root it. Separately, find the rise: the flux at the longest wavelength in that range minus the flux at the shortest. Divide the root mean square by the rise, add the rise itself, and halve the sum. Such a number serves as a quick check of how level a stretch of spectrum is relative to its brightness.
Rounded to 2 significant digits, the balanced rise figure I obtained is 74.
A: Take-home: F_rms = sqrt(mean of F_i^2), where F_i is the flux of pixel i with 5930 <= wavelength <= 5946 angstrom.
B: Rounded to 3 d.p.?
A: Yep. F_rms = 2.924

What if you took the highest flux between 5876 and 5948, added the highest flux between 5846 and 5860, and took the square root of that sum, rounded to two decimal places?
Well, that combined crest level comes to 2.48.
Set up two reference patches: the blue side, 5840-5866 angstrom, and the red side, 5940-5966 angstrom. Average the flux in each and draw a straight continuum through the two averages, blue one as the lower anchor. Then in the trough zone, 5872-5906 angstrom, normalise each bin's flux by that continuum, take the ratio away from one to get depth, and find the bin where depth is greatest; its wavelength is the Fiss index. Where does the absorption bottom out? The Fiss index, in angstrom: 5895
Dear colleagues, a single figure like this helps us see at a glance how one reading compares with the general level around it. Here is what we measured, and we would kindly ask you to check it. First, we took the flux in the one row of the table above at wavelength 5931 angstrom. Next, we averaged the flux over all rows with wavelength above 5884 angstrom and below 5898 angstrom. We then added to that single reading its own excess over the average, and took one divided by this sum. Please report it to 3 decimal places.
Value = 0.290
